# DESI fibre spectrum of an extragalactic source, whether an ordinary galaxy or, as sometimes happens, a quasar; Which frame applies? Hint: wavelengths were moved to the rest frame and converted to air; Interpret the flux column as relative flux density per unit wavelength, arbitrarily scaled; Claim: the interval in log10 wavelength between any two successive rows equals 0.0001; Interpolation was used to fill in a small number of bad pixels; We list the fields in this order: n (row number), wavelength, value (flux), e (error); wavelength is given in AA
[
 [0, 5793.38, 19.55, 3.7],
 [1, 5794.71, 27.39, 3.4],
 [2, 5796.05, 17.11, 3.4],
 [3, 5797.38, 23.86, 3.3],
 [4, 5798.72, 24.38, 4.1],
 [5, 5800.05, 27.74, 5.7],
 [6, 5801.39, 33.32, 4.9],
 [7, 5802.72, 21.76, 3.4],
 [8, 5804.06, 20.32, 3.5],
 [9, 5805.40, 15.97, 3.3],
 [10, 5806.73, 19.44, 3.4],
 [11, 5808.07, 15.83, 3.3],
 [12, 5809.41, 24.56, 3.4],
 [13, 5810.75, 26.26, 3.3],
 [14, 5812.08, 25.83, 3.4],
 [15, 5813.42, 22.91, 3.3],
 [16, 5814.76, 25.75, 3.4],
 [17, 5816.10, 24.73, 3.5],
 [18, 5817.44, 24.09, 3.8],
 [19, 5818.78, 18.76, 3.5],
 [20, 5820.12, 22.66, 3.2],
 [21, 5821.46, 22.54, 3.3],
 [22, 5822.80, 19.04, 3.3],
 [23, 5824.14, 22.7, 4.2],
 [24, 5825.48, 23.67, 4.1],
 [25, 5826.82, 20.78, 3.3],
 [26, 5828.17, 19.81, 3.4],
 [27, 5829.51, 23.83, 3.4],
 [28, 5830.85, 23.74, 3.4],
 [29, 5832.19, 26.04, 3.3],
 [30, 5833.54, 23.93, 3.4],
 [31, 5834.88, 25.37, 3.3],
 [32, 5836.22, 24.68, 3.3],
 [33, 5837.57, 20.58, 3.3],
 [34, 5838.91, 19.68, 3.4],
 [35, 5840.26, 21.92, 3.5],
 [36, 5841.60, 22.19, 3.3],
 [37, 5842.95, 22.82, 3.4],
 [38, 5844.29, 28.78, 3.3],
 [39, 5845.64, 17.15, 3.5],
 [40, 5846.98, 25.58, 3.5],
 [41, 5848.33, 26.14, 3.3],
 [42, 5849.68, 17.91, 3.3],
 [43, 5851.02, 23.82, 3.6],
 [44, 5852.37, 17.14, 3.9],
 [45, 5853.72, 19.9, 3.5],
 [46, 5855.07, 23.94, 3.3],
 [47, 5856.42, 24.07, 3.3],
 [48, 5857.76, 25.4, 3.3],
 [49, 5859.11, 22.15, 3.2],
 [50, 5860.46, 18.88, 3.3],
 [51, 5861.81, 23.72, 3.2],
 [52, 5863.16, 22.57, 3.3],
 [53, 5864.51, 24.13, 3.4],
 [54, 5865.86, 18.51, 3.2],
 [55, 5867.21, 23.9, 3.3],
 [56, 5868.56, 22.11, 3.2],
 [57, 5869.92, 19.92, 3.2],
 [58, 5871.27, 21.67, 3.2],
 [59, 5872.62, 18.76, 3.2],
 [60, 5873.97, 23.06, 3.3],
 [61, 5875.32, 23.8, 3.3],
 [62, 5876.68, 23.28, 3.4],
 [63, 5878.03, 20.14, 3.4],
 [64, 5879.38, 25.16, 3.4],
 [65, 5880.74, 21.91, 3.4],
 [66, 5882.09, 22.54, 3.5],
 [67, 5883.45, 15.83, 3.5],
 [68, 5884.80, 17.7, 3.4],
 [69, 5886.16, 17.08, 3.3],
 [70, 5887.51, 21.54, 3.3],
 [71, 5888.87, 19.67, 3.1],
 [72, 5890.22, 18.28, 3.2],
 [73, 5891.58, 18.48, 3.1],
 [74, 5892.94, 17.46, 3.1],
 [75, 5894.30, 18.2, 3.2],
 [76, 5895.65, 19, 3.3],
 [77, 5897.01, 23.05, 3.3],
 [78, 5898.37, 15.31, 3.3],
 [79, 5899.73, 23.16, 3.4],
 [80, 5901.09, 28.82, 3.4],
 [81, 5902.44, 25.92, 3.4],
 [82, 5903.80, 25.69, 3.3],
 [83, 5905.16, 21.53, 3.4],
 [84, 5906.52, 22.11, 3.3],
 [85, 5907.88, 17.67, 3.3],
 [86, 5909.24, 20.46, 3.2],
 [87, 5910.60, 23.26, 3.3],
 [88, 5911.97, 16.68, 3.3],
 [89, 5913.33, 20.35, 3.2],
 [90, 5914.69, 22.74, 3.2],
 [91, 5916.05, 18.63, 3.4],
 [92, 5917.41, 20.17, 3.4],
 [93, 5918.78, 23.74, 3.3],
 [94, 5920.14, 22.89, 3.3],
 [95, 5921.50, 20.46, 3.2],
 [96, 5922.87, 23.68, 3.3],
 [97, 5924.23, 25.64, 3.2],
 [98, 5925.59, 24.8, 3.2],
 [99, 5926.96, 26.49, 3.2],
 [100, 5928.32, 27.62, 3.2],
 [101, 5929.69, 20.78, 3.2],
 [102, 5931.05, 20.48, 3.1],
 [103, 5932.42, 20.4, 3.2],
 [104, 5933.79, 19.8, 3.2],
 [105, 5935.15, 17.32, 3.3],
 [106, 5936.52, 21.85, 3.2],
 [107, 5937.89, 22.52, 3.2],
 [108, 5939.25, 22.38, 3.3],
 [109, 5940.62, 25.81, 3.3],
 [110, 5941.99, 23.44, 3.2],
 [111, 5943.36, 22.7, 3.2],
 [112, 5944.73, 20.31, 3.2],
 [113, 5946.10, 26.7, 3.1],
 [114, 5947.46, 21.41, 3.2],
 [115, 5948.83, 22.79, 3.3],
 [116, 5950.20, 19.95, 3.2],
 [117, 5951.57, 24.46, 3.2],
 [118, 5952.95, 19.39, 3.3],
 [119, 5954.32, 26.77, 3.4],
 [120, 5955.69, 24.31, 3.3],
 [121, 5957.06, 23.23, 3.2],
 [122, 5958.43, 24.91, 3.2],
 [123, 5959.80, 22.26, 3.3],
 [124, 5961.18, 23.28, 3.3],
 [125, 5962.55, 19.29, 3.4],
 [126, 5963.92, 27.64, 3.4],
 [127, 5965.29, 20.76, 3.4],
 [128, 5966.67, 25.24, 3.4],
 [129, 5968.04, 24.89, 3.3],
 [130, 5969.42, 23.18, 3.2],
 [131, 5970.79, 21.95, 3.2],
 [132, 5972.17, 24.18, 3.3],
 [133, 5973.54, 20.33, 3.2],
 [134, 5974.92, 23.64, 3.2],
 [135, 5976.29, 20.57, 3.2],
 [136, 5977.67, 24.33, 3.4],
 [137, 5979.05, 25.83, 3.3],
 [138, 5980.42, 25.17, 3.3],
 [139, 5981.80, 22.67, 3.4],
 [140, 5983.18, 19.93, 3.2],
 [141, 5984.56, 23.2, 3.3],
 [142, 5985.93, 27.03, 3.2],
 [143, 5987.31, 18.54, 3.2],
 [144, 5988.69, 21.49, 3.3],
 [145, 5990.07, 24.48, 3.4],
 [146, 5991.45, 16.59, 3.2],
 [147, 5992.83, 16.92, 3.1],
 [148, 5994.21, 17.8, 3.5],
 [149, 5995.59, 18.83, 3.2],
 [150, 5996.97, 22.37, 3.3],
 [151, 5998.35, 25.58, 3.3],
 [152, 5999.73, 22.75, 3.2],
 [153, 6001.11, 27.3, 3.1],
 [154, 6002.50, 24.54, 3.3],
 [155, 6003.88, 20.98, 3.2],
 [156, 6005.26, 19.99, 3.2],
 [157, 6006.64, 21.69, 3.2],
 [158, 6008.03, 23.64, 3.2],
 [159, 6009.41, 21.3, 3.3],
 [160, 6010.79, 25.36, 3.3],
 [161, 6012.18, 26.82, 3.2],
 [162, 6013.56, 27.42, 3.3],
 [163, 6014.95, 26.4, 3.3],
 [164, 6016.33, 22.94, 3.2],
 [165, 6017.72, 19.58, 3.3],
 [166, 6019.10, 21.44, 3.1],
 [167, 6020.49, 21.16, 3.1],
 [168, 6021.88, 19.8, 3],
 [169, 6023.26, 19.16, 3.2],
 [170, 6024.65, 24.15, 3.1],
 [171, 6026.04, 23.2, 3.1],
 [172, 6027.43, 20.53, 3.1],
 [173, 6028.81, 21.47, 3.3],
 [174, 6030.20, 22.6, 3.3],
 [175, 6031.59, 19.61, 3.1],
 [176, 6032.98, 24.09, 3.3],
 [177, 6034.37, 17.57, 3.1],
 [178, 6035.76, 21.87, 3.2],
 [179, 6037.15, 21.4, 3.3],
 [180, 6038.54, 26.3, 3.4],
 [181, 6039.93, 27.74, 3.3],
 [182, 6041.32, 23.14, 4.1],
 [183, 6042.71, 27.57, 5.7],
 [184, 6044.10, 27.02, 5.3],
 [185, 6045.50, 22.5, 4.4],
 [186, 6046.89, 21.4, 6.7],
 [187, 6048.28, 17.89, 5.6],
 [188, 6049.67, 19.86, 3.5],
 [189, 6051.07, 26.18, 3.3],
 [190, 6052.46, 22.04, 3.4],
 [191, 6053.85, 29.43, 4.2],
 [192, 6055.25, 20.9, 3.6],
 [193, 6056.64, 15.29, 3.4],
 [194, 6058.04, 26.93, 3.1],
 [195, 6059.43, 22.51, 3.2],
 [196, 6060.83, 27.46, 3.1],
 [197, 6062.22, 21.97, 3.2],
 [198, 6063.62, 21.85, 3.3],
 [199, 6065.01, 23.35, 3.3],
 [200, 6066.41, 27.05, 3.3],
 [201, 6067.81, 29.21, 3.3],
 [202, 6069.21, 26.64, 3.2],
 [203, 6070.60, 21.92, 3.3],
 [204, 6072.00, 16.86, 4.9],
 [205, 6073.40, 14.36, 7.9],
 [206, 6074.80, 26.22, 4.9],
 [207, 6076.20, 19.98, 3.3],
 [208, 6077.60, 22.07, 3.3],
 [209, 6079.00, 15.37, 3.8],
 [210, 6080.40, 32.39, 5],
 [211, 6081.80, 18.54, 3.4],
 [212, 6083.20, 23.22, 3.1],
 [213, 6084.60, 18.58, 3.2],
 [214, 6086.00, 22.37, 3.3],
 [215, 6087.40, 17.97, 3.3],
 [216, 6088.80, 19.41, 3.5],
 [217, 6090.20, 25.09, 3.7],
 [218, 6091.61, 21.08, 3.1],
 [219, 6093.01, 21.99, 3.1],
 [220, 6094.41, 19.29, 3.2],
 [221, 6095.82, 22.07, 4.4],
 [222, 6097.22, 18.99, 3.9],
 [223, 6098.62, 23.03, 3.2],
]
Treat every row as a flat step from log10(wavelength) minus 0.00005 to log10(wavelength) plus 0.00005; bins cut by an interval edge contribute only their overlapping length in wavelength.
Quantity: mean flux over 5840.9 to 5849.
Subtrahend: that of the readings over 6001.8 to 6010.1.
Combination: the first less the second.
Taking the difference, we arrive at 1.8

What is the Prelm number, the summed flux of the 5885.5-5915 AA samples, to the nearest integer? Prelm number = 456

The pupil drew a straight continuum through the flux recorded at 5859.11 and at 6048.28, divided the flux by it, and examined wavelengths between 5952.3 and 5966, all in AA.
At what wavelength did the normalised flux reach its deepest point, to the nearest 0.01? 5952.95 AA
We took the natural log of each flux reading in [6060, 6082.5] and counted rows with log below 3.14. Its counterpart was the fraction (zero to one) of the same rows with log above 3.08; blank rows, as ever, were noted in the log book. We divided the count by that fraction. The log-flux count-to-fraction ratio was 13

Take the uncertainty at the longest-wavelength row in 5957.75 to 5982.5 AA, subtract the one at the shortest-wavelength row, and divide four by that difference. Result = 20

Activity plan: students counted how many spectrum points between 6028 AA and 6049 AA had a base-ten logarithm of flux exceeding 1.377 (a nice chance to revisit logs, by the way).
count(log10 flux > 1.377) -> 5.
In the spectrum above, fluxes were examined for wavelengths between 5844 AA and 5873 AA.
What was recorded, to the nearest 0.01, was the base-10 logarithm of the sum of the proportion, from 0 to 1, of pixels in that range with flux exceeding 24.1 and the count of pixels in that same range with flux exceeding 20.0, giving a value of 1.15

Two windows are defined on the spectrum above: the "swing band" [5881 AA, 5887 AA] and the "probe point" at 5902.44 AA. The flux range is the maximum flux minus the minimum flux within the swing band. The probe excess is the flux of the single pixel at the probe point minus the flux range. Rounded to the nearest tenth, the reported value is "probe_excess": 19.2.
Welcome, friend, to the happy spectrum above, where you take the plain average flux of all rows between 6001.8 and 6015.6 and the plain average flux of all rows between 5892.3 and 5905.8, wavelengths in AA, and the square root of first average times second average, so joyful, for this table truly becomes 22.8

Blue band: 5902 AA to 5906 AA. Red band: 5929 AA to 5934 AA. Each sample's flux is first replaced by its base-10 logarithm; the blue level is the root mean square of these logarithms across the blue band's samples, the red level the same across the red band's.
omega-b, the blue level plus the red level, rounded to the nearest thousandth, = 2.695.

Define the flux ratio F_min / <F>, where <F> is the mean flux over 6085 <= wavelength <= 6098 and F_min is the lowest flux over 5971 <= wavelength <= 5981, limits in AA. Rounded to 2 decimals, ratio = 0.97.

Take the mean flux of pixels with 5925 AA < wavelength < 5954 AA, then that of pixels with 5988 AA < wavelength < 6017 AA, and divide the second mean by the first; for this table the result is 1.01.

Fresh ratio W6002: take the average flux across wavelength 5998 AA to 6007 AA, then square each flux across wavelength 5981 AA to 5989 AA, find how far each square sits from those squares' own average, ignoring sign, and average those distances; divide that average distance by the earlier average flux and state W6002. 4.2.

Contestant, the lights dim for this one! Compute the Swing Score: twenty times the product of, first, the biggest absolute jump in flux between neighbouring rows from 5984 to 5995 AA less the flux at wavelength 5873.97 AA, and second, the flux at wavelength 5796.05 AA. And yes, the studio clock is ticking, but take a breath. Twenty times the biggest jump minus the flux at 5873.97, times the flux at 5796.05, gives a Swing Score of -4986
